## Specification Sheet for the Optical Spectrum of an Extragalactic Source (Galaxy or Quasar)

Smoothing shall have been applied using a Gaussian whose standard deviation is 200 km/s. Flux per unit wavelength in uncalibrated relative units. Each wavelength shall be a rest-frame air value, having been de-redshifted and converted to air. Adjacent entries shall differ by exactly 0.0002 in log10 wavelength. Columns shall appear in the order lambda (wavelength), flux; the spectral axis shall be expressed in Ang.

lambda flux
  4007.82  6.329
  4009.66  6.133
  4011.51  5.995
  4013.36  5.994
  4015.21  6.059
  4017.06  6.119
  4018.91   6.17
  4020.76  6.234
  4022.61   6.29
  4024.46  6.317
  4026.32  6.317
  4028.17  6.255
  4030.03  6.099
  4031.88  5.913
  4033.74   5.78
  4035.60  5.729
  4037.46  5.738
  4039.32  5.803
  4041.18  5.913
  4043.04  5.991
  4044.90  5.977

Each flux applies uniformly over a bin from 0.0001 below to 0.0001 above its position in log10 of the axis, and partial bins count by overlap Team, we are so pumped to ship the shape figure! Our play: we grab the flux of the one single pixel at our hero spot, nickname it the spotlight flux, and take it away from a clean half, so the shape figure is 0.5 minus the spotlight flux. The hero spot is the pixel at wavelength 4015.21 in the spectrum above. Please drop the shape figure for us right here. -5.56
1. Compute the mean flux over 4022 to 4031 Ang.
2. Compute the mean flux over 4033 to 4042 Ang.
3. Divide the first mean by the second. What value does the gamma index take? 1.08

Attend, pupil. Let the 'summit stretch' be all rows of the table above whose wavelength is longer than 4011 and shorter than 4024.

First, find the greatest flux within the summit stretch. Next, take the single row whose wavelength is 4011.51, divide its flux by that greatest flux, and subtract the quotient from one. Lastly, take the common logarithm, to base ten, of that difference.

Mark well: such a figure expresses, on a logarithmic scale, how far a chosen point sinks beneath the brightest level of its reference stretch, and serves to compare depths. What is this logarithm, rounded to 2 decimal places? -1.33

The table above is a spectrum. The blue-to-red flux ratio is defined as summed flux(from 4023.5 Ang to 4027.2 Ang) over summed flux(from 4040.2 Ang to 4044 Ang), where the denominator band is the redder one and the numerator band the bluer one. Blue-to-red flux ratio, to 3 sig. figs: 1.06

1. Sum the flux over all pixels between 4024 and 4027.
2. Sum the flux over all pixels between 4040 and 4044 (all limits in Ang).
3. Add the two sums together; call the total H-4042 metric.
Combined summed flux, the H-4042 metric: 24.5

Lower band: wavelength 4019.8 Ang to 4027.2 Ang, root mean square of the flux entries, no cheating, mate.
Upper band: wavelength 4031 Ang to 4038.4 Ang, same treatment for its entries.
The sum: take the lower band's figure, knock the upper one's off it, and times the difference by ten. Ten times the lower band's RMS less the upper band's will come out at 5.0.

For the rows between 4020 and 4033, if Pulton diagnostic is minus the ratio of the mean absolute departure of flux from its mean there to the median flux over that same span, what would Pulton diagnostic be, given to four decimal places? -0.0180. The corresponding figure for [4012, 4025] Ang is -0.0155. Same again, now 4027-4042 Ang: -0.0241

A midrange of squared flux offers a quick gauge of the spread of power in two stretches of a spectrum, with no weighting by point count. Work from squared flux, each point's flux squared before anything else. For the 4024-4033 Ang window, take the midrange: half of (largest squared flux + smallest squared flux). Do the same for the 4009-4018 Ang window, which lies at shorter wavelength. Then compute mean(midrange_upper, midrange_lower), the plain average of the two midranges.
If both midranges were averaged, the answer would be 37.1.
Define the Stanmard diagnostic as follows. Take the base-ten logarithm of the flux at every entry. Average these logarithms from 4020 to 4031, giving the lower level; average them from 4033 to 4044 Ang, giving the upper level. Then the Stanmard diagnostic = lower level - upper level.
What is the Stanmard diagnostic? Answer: 0.03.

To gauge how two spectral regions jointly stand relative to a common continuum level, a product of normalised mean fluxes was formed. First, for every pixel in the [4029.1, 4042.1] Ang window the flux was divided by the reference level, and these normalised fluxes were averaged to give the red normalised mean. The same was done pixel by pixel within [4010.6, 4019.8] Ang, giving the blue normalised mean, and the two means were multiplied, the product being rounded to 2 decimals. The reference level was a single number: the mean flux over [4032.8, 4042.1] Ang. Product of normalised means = 1.06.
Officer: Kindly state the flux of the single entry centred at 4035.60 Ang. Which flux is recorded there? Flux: 5.729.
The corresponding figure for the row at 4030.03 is 6.099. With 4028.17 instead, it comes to 6.255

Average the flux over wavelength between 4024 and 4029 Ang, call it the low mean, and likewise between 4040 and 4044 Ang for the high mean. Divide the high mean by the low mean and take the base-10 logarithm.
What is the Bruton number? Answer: -0.0244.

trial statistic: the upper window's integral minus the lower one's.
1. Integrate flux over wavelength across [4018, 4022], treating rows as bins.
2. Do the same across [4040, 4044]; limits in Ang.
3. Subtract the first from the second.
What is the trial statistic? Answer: -1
